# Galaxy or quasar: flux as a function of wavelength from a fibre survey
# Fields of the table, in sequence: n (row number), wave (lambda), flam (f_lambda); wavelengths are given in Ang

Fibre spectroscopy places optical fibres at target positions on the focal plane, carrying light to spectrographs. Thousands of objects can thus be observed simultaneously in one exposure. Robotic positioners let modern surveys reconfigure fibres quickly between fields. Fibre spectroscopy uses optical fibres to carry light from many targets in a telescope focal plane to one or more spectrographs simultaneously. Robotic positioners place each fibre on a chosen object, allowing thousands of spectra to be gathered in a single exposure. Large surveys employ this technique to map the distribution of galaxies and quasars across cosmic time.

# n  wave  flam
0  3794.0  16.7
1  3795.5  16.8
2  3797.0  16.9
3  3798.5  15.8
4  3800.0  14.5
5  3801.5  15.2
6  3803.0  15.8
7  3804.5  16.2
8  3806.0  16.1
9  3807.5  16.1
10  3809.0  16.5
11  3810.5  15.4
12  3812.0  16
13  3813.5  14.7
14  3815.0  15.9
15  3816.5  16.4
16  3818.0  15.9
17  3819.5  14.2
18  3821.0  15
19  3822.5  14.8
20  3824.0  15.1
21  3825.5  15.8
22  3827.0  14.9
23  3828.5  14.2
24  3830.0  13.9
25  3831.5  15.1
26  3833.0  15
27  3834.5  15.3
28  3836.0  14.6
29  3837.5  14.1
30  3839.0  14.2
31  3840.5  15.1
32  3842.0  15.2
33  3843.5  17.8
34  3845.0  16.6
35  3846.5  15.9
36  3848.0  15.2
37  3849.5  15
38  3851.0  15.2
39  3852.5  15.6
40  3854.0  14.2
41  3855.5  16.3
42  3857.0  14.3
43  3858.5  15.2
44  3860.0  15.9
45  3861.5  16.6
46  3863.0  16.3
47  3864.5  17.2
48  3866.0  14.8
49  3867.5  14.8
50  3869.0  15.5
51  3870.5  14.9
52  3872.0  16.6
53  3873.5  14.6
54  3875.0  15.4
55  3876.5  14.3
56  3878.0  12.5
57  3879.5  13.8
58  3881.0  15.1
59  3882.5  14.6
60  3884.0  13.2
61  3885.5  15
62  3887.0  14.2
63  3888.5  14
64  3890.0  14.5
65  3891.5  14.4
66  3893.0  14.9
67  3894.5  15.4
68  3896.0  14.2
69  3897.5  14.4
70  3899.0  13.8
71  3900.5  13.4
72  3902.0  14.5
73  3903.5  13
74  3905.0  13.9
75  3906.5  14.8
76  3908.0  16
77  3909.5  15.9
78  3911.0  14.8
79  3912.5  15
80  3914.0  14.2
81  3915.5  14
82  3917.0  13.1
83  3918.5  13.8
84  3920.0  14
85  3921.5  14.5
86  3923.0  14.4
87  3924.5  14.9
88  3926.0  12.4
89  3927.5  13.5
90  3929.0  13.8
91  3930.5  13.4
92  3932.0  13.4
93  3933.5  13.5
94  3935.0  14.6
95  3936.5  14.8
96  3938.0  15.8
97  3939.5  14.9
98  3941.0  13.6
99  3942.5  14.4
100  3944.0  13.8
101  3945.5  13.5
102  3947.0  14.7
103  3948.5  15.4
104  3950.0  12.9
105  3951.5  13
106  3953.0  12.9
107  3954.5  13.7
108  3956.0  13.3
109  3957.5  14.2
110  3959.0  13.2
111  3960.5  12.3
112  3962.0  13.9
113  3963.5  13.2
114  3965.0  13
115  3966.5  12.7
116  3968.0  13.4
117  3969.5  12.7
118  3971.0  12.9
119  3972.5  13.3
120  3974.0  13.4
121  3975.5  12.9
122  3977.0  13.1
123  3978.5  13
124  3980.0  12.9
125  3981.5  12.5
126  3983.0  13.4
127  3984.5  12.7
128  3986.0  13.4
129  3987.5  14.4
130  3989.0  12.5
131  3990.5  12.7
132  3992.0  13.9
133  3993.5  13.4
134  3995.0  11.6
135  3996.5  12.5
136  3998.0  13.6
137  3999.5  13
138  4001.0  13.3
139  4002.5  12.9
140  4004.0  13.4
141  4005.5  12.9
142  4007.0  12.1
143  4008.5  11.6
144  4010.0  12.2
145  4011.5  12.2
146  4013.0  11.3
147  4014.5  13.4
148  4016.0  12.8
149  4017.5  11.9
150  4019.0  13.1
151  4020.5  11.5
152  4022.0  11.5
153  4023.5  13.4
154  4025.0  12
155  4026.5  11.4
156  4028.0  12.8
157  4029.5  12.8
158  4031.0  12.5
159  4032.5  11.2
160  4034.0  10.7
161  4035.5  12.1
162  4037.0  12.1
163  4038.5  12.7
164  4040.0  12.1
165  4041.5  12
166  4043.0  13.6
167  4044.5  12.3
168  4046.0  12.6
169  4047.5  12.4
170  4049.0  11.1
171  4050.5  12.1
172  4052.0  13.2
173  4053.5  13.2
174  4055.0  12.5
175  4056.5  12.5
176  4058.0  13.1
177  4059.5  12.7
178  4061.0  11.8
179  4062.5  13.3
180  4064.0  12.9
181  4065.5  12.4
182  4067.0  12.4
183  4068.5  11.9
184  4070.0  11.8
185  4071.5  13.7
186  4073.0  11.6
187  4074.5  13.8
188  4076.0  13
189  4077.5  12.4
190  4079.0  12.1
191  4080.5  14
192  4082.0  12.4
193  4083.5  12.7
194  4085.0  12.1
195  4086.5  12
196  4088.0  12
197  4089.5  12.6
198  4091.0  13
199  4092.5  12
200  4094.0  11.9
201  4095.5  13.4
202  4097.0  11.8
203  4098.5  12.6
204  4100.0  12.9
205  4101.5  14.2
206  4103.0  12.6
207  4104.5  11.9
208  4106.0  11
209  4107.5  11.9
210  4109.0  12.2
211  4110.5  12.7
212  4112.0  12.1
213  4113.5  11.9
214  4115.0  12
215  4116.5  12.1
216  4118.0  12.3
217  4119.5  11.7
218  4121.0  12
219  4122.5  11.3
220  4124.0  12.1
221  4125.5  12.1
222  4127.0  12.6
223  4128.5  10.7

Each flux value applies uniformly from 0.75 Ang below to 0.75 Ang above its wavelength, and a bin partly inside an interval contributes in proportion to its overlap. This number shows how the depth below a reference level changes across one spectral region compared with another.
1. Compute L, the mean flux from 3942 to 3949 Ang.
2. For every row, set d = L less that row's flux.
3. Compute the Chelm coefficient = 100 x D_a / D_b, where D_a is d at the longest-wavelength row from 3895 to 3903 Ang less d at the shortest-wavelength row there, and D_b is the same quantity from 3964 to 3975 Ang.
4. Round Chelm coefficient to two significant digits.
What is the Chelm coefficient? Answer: 75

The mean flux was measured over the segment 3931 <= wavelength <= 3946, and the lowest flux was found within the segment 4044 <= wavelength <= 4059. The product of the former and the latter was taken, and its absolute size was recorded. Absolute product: 158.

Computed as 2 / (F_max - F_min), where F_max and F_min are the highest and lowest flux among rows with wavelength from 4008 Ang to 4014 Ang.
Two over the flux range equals 2.2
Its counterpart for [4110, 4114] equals 2.5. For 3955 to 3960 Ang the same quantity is 2.0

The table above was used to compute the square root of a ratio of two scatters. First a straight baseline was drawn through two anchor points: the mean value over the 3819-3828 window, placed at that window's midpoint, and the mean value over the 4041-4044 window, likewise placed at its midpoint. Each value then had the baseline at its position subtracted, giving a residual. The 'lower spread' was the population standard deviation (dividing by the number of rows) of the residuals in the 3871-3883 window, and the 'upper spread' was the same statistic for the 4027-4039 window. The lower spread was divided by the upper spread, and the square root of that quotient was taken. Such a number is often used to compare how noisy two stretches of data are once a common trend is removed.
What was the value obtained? 1.24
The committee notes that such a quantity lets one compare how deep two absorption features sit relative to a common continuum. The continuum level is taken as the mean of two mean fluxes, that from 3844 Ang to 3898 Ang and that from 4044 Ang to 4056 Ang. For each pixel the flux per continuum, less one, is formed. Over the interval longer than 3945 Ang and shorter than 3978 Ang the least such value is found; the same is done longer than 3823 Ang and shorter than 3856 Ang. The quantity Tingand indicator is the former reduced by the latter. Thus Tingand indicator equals -0.117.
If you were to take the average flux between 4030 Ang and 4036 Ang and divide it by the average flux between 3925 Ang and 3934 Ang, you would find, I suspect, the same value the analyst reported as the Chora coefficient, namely 0.872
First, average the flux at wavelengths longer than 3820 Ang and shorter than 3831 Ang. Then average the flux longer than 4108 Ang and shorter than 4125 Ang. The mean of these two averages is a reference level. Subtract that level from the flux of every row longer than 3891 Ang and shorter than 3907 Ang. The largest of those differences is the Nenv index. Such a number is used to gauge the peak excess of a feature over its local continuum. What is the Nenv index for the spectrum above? 2.0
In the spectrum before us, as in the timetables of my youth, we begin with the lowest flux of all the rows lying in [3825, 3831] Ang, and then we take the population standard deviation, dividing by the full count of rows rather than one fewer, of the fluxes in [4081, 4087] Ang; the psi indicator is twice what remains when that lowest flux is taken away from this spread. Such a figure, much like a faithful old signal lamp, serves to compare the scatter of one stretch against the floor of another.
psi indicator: -27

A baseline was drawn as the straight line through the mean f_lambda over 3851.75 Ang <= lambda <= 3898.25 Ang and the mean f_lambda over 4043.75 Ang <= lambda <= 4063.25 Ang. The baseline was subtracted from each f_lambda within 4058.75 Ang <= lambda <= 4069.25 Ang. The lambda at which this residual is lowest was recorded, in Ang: 4061.0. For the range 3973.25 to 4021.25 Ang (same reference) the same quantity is 4013.0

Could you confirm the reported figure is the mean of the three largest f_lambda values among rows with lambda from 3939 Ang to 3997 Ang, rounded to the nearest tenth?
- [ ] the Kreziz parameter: 15.0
